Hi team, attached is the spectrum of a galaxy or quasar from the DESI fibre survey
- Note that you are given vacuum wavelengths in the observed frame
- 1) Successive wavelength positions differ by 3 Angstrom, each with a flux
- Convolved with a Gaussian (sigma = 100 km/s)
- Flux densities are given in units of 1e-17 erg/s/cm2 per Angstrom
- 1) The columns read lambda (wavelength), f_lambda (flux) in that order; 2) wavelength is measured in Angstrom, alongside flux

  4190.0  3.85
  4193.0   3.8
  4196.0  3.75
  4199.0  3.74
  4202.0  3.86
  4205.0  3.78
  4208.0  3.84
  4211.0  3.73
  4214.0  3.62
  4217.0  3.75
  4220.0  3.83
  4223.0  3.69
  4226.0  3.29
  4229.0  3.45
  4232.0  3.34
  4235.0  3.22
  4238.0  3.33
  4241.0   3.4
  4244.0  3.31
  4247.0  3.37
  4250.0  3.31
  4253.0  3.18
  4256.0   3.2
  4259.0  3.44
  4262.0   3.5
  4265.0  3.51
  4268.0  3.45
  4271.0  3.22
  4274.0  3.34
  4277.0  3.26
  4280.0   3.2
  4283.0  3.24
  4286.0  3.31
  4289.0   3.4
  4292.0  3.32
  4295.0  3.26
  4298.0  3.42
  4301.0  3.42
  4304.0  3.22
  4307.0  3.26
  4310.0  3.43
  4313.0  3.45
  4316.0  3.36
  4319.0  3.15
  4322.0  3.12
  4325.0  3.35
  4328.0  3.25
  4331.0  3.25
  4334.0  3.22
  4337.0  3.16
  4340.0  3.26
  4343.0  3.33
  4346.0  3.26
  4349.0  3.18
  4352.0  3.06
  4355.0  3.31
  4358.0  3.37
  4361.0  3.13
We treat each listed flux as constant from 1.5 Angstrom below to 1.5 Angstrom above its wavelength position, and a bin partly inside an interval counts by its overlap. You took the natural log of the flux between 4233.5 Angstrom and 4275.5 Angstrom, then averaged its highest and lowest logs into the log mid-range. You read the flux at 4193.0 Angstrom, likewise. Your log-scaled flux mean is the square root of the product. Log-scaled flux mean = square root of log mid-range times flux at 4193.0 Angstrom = 2.14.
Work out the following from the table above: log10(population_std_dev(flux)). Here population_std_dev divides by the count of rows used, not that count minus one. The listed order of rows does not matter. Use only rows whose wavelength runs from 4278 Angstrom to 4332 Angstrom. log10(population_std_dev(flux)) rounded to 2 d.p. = -1.02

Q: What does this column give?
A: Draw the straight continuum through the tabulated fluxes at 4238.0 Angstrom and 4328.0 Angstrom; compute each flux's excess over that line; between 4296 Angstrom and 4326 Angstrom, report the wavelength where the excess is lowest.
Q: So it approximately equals 4322.0 Angstrom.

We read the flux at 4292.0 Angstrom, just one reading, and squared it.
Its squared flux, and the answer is 11.0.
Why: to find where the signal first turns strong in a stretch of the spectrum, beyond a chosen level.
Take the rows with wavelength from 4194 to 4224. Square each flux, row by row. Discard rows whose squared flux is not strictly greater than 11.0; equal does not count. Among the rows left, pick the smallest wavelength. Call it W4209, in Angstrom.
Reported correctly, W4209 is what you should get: 4196.0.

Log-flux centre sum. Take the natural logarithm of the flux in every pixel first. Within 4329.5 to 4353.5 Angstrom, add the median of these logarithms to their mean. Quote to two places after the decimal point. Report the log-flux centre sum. 2.34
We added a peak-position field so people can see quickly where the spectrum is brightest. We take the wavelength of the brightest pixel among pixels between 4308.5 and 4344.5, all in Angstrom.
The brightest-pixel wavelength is 4313.0 Angstrom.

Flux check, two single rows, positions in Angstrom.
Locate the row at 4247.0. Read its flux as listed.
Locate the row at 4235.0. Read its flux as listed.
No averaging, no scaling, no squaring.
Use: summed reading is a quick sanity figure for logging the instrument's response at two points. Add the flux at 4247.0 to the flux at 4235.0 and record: 6.59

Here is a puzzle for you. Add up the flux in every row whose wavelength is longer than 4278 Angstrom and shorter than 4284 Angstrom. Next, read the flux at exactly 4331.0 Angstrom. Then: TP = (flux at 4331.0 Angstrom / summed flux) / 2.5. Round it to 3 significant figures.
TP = 0.202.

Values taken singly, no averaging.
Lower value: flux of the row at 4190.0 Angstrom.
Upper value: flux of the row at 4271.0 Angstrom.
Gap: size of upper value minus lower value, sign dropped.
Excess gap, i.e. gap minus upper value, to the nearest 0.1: -2.6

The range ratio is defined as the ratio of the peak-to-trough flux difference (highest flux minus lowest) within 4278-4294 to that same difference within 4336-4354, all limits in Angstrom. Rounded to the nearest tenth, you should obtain 0.7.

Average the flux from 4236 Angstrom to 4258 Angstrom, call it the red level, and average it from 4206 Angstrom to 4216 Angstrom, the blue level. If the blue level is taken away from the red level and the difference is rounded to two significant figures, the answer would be -0.43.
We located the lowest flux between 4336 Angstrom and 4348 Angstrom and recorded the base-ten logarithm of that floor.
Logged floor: 0.500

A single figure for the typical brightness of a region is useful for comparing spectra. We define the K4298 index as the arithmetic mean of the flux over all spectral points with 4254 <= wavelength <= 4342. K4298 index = 3.31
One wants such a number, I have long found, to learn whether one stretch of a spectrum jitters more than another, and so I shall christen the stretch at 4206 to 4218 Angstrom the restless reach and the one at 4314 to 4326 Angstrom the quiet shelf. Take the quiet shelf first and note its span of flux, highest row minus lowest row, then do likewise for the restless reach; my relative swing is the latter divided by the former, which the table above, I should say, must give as 0.92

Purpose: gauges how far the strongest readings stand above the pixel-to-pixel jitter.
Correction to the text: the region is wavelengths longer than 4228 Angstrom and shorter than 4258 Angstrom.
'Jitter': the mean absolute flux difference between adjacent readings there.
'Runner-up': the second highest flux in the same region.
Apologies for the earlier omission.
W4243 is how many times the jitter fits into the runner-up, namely 39.7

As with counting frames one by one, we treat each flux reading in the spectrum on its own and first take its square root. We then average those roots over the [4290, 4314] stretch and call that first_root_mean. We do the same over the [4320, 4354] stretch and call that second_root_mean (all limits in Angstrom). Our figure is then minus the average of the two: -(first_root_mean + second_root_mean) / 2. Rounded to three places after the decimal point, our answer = -1.812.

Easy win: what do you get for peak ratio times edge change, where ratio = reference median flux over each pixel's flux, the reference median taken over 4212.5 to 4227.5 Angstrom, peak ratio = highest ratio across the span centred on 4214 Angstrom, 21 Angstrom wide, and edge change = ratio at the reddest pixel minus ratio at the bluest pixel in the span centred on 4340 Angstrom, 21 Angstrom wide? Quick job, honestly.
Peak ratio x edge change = 0.03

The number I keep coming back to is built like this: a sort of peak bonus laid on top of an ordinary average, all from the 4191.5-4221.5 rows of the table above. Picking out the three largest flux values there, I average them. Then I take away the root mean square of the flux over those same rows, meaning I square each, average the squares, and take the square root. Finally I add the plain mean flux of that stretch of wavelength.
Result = 3.84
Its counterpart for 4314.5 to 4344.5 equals 3.35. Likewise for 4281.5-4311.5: 3.42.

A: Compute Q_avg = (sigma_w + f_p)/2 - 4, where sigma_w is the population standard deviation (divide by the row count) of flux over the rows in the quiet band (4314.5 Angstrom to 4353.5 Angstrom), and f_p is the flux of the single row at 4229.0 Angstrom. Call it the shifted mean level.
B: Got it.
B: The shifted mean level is -2.23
